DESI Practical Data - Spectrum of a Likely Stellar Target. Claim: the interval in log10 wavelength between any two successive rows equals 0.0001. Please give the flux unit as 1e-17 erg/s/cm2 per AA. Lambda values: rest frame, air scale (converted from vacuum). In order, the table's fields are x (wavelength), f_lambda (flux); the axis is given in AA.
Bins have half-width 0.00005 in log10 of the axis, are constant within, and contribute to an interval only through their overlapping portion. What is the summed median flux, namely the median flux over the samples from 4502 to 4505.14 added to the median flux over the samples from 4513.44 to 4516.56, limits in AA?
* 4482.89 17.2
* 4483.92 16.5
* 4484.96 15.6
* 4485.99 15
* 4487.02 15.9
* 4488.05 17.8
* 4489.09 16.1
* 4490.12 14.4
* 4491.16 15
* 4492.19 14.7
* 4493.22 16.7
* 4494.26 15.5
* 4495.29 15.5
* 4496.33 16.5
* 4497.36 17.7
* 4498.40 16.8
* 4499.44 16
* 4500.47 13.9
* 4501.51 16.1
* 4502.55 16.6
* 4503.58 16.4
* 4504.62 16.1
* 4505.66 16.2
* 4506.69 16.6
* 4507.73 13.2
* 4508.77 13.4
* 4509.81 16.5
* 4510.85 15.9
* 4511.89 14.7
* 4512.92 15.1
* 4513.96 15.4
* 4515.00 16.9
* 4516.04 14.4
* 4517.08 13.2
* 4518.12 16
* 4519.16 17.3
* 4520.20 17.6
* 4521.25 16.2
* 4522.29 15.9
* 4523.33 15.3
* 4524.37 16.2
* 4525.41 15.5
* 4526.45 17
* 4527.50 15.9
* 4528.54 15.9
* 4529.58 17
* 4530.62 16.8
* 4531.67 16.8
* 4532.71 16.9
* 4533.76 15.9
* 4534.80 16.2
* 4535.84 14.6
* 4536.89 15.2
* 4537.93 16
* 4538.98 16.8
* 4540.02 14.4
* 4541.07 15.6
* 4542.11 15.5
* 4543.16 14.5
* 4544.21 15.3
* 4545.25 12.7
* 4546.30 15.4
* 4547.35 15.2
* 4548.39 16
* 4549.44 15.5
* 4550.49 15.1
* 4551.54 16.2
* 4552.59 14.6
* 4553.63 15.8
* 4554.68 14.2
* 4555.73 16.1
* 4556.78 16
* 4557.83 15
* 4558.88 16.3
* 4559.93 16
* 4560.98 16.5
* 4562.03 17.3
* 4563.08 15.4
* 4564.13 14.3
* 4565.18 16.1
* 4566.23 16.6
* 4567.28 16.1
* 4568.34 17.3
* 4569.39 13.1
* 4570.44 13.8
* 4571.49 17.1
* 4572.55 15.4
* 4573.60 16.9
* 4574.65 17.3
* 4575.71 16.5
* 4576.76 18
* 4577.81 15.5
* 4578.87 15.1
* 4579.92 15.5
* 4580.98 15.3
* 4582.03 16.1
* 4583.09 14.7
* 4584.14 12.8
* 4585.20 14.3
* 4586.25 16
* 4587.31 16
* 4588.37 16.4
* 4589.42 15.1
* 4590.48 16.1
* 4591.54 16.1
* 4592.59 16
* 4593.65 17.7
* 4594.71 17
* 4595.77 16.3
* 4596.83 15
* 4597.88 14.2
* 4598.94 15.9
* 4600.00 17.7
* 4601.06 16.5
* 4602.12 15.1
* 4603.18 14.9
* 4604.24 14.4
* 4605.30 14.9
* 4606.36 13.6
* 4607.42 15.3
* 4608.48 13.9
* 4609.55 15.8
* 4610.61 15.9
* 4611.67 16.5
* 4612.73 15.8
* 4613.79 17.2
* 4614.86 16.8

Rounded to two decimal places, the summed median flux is 31.80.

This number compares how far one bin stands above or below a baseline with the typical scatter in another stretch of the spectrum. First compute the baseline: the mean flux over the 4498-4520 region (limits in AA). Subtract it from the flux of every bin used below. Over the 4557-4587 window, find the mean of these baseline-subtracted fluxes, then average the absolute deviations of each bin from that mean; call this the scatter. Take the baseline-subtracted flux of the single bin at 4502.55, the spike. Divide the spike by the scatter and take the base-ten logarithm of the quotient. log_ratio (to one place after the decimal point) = 0.0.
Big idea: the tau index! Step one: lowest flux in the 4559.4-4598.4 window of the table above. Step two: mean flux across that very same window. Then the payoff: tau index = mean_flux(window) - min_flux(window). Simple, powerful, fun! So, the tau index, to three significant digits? 3.01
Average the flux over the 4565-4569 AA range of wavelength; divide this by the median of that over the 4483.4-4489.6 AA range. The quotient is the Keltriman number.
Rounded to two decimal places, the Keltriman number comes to 1.03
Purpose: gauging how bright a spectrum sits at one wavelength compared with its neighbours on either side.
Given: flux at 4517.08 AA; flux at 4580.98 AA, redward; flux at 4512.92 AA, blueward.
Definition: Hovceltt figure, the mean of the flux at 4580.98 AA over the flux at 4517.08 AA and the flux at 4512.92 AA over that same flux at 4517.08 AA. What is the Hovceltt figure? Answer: 1.15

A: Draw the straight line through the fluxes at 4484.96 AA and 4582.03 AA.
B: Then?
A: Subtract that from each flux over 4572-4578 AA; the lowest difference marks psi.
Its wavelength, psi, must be 4572.55 AA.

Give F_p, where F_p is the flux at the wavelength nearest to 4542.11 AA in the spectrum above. 15.5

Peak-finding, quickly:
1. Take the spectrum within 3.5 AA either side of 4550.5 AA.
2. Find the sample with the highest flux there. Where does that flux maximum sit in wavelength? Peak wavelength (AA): 4551.54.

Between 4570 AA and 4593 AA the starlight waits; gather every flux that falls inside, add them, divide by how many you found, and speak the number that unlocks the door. 15.7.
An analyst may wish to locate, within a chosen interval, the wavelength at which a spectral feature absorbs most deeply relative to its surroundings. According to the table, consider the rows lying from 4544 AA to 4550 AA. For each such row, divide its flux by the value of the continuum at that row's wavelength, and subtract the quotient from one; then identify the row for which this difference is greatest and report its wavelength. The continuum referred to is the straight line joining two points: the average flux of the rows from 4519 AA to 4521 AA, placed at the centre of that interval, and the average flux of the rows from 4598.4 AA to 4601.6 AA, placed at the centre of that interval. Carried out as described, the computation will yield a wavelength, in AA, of 4545.25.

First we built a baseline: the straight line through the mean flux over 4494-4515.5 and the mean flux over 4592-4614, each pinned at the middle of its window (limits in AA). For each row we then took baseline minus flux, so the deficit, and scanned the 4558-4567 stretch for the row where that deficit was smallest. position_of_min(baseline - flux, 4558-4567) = 4562.03 AA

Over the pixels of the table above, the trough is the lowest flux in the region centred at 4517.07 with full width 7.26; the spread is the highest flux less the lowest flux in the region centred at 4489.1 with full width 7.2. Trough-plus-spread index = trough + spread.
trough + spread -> 16.6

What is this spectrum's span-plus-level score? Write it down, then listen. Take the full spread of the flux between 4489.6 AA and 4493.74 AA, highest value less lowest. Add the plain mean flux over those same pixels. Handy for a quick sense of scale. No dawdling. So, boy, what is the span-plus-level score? 17.5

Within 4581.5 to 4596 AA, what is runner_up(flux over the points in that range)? 17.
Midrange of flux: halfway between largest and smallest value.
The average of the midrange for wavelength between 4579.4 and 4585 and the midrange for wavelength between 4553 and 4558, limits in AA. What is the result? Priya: 14.8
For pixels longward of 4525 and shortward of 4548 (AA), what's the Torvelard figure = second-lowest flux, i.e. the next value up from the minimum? 14.4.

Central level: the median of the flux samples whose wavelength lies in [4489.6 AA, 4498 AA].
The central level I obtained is 15.5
